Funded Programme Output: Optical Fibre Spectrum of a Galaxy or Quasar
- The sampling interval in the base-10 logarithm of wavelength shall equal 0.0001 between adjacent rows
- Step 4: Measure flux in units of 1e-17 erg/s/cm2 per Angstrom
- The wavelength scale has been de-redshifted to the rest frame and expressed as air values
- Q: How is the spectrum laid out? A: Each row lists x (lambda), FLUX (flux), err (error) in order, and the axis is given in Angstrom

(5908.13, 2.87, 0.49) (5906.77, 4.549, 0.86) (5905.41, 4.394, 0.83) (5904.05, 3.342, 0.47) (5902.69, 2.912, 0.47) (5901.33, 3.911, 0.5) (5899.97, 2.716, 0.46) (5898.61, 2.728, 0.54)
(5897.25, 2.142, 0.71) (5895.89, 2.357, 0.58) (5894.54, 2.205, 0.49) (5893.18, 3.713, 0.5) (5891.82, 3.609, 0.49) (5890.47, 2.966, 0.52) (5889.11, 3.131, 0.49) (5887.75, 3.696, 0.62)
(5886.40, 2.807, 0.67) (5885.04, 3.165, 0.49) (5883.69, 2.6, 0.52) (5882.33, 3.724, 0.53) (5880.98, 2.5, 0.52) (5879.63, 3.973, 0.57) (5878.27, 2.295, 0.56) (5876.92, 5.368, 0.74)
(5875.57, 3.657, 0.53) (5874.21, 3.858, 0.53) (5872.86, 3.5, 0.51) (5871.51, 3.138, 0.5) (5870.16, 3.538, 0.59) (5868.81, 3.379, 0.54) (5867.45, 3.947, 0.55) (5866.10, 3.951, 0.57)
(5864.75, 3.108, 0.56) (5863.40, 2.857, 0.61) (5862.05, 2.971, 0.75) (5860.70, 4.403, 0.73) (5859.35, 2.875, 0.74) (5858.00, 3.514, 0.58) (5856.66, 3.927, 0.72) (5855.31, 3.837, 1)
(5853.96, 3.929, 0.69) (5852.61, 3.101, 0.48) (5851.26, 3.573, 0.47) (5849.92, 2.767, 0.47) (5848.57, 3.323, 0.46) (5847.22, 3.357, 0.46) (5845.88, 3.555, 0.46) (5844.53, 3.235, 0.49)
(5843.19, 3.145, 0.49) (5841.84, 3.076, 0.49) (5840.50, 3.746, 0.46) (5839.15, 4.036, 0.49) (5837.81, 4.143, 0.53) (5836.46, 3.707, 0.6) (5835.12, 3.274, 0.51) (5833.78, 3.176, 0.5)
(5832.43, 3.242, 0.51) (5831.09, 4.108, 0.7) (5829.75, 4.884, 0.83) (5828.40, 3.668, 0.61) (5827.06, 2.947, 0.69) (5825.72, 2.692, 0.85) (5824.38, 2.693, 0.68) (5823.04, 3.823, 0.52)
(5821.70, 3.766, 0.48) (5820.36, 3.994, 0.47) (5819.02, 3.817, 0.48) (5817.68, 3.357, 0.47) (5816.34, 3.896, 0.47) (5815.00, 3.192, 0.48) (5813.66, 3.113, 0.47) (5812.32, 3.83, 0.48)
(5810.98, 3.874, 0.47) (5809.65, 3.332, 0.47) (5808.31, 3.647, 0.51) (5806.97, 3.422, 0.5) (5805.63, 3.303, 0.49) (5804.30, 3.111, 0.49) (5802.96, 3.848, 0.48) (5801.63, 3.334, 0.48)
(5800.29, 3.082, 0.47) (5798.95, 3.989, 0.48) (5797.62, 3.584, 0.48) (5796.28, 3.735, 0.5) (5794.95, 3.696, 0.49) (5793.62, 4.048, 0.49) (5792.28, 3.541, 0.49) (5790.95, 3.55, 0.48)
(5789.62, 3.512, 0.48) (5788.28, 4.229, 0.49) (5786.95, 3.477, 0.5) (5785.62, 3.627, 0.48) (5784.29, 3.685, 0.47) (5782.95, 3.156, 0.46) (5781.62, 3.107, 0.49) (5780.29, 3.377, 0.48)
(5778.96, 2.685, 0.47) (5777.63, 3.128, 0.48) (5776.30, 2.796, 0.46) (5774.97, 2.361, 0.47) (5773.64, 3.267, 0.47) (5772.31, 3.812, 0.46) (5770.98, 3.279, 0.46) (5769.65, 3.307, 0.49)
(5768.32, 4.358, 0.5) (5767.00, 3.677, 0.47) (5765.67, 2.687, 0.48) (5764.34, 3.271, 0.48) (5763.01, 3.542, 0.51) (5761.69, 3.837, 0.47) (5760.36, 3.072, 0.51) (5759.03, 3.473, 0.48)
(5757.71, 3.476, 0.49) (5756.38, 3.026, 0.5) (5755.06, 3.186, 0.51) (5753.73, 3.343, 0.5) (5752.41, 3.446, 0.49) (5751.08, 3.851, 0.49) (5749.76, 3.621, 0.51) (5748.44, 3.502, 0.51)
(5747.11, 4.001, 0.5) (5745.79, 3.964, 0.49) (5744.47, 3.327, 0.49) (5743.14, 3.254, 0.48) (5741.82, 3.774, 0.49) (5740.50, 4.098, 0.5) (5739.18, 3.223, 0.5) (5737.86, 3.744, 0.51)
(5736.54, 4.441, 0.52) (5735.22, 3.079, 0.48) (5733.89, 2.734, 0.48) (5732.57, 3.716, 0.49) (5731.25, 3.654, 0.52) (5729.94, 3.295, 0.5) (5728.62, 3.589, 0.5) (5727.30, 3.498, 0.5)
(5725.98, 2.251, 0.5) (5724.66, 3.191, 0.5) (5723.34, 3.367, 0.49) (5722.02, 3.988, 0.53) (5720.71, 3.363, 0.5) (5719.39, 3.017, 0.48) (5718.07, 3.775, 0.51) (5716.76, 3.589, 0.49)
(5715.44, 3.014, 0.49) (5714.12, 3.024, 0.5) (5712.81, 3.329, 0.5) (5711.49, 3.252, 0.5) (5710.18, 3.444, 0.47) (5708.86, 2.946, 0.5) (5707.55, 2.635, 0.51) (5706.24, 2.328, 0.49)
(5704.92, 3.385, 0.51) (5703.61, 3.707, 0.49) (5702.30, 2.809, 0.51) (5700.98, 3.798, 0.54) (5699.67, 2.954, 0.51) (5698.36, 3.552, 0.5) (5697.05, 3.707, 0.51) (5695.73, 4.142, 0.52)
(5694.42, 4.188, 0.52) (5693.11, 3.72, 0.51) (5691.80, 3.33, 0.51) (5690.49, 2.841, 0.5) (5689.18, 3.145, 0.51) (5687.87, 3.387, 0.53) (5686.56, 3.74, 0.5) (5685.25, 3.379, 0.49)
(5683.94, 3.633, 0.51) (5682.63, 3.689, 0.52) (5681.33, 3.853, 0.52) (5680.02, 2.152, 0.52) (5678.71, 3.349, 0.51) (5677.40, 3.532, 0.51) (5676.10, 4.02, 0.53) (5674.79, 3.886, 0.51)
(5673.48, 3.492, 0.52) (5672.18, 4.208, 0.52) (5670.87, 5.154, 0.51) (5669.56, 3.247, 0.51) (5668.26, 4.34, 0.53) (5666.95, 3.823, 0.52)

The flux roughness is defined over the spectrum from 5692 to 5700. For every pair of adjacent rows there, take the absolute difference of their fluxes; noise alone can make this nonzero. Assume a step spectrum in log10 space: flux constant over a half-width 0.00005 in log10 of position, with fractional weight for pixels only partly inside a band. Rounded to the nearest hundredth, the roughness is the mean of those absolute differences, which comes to 0.34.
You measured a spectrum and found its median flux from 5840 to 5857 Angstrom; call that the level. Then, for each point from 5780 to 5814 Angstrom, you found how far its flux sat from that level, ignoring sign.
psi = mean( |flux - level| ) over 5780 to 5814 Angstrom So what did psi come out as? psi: 0.29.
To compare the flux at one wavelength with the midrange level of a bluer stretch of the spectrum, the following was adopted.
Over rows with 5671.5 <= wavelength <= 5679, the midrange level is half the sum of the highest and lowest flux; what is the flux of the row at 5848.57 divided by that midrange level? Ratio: 0.88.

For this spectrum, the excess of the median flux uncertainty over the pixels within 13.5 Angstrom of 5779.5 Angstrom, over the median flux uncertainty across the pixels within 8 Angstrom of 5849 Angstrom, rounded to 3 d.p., -0.005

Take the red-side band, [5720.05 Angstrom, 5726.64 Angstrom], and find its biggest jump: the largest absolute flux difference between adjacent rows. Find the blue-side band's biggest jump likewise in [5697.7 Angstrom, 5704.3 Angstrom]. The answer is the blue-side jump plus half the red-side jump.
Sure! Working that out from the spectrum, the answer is 1.46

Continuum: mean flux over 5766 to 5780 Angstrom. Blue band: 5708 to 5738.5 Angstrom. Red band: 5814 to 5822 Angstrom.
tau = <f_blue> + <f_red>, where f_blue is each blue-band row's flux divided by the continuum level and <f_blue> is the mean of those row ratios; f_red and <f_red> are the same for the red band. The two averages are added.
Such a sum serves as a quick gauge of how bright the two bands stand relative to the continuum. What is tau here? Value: 2.15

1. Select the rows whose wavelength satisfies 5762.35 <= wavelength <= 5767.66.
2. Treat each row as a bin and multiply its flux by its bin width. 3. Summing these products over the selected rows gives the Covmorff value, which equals 17.5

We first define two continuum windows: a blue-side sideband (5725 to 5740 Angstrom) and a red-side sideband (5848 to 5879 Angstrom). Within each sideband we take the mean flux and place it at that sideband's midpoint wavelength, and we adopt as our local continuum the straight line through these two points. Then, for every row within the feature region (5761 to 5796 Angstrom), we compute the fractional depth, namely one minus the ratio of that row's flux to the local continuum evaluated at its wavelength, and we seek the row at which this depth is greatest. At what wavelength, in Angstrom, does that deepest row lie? 5774.97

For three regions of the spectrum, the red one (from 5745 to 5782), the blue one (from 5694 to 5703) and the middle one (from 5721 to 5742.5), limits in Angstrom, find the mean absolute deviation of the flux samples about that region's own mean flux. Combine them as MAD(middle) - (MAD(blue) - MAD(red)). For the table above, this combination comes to 0.32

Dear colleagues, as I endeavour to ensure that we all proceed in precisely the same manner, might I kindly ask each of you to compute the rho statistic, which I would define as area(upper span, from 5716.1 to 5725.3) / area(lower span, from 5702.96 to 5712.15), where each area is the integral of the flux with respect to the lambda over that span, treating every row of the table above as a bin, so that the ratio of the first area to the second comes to 1.12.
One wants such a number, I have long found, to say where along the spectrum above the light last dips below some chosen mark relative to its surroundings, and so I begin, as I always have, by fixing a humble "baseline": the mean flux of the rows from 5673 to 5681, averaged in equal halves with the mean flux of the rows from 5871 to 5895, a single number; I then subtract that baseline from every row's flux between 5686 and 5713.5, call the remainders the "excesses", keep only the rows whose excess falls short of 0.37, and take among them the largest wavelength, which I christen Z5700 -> 5712.81 Angstrom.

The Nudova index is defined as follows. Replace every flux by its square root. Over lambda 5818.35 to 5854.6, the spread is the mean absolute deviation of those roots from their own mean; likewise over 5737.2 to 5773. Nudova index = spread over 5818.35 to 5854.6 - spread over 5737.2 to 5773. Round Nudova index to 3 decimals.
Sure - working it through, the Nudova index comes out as 0.033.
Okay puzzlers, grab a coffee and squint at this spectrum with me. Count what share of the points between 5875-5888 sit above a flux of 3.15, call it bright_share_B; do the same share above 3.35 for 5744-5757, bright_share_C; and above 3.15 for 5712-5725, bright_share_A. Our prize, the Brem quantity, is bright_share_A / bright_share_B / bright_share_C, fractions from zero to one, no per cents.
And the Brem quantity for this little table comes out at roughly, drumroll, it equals 2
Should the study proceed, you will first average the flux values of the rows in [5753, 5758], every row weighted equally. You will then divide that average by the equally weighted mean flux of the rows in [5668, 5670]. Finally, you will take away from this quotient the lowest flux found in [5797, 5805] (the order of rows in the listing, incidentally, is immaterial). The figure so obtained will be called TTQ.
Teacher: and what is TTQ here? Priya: -2.22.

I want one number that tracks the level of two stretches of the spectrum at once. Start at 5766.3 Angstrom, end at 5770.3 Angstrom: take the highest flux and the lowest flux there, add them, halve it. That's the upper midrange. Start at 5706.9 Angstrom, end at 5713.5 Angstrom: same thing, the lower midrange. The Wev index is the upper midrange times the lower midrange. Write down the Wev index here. 11.6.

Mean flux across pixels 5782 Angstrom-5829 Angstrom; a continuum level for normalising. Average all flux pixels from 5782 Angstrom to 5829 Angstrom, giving 3.53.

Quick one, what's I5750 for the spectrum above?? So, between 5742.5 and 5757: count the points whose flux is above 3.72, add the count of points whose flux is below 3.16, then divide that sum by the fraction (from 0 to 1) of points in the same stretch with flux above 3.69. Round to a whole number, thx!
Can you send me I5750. 15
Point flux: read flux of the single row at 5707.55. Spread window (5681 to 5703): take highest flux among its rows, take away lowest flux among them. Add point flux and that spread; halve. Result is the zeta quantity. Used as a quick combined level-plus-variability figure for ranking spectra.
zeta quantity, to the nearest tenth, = 2.0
